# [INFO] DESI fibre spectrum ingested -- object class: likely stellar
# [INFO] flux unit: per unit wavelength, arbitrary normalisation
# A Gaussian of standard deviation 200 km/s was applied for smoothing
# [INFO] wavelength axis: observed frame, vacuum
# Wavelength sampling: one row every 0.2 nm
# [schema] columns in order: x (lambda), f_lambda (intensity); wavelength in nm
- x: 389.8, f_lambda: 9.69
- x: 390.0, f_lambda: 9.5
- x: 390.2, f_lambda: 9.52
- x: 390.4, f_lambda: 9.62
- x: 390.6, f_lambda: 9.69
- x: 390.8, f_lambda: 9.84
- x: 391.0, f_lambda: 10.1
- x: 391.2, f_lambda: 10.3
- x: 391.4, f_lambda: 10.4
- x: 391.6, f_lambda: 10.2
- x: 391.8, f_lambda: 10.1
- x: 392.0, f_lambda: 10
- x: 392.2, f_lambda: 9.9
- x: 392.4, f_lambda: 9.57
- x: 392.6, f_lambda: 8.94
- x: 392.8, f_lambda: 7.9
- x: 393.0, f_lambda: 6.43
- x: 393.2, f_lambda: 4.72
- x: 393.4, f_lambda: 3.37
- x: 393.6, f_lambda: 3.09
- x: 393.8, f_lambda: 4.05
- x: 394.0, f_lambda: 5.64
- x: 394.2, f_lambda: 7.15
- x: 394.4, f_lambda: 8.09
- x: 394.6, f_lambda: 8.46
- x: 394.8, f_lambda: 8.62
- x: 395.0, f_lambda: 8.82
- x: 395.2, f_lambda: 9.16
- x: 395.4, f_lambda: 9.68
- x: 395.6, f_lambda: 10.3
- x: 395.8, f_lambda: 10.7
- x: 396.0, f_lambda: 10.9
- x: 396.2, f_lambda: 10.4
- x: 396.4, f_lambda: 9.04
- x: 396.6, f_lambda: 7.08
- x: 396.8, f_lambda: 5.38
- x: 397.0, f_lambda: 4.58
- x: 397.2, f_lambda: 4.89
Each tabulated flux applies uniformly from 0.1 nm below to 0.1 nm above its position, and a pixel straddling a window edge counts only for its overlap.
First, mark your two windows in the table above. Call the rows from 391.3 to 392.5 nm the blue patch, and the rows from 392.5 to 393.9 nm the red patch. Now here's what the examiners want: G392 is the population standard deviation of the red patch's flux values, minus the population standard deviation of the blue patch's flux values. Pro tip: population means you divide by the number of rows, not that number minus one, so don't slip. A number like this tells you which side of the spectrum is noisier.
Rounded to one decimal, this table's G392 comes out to 1.9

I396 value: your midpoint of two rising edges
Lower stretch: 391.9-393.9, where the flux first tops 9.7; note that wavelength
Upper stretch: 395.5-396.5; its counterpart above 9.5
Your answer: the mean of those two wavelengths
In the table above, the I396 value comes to 393.80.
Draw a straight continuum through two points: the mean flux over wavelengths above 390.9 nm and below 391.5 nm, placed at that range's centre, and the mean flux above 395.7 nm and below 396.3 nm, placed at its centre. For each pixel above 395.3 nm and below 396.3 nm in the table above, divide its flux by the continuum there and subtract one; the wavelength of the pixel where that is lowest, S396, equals 395.4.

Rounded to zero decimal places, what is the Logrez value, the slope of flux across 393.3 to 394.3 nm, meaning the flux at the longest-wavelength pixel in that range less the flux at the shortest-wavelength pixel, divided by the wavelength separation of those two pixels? 5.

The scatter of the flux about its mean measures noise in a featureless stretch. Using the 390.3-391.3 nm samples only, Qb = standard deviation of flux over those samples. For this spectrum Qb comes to 0.3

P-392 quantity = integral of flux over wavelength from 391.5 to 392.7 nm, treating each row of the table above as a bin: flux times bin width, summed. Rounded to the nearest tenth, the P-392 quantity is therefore 11.7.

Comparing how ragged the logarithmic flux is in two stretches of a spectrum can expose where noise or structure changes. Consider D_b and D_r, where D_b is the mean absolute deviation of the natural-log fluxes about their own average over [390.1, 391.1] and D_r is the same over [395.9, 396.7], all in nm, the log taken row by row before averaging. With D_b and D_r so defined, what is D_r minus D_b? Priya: 0.13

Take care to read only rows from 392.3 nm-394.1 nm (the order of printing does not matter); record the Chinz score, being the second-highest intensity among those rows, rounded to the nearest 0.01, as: 8.94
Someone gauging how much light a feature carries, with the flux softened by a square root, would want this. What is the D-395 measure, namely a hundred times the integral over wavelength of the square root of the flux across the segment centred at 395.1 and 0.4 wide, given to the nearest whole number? 120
